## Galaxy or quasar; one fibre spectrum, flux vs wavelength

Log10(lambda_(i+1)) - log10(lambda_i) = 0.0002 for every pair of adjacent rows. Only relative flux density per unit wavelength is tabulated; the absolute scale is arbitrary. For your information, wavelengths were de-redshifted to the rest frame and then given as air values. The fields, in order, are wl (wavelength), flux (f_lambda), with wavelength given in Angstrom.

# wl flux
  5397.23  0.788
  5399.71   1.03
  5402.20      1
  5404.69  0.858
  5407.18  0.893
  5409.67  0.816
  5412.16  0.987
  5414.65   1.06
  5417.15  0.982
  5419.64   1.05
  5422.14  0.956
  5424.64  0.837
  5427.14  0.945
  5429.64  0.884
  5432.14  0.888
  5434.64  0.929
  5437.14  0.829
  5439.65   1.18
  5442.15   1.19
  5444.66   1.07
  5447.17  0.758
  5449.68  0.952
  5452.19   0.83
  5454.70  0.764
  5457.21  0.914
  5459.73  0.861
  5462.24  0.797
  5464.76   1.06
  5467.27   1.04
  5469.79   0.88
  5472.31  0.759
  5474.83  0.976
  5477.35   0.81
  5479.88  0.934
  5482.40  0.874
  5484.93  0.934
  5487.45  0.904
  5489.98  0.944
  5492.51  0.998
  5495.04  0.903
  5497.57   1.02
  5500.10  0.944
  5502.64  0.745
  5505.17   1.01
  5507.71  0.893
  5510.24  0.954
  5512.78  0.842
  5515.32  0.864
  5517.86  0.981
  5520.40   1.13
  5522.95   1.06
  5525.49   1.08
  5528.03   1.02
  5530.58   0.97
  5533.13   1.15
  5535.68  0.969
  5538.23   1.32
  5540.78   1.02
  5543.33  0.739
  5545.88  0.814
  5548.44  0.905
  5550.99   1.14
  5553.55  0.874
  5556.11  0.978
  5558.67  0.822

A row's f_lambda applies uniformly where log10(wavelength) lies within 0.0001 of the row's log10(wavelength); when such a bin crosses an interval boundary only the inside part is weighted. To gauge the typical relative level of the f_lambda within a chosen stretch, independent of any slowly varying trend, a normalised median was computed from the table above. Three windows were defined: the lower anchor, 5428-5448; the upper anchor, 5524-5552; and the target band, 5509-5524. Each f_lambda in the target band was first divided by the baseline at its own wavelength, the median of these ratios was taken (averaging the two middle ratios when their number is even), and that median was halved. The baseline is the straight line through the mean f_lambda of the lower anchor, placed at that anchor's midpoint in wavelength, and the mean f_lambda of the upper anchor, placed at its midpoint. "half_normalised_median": 0.483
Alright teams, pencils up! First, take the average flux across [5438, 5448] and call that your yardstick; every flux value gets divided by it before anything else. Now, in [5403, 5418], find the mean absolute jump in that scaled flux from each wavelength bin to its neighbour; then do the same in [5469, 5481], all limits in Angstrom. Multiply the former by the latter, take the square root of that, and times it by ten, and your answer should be 1.11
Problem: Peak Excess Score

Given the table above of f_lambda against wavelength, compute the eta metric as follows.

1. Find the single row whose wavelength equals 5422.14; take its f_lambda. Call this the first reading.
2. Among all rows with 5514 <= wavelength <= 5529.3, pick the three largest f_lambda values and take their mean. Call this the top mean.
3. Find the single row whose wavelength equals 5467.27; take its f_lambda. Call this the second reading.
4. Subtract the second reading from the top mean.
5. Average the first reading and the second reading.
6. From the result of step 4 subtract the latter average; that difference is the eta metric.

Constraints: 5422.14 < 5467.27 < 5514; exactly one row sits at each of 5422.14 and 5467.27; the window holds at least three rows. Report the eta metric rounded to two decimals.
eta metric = -0.95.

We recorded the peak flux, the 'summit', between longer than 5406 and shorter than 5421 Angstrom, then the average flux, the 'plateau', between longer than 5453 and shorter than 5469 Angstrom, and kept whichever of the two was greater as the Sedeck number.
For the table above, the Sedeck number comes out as 1.06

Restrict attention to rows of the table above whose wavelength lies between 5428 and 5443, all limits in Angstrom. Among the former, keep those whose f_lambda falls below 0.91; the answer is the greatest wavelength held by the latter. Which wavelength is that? 5437.14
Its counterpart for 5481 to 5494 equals 5487.45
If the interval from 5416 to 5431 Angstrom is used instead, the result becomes 5429.64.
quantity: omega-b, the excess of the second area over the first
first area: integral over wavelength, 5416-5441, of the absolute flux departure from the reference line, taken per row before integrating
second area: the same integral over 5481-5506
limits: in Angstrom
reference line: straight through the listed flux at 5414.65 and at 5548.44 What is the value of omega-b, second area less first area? -1.4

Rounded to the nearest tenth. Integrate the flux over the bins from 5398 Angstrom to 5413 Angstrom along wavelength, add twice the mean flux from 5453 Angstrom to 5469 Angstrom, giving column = 15.7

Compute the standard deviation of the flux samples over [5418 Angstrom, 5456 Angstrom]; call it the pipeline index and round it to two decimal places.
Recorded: 0.13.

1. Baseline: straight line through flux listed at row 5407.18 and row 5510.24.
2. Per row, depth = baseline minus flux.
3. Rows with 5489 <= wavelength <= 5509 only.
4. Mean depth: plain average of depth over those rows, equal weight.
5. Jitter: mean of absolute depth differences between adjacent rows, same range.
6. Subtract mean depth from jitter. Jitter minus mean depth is 0.12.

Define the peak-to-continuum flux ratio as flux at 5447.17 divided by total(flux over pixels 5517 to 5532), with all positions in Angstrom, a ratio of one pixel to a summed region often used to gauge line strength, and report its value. 0.12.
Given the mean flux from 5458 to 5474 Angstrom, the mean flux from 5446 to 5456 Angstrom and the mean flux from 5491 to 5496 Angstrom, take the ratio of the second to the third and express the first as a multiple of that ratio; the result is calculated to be 1.04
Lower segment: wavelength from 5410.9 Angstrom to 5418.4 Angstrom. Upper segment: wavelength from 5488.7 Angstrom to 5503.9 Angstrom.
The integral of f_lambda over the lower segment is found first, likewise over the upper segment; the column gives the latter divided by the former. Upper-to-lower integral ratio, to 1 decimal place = 1.9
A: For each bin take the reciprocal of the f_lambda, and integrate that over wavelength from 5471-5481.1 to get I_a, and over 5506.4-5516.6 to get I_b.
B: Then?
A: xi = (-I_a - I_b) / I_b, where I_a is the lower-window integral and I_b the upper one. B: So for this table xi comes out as -2.02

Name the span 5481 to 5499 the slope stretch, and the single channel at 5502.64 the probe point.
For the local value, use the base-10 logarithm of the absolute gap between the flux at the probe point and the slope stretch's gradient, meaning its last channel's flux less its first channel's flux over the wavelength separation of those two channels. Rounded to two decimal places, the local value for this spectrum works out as -0.13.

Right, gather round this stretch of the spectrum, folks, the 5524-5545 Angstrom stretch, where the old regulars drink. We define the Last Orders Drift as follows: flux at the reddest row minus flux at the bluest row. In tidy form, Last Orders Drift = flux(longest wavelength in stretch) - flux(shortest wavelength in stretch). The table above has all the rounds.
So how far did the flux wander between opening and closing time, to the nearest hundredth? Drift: -0.34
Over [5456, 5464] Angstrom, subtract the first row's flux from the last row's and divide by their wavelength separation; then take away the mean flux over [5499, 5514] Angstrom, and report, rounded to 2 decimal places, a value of -0.92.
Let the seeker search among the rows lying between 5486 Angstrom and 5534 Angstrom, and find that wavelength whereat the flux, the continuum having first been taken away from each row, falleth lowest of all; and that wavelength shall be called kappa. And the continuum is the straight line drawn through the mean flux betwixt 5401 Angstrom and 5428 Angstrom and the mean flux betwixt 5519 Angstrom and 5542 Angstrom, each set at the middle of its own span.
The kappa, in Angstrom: 5502.64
